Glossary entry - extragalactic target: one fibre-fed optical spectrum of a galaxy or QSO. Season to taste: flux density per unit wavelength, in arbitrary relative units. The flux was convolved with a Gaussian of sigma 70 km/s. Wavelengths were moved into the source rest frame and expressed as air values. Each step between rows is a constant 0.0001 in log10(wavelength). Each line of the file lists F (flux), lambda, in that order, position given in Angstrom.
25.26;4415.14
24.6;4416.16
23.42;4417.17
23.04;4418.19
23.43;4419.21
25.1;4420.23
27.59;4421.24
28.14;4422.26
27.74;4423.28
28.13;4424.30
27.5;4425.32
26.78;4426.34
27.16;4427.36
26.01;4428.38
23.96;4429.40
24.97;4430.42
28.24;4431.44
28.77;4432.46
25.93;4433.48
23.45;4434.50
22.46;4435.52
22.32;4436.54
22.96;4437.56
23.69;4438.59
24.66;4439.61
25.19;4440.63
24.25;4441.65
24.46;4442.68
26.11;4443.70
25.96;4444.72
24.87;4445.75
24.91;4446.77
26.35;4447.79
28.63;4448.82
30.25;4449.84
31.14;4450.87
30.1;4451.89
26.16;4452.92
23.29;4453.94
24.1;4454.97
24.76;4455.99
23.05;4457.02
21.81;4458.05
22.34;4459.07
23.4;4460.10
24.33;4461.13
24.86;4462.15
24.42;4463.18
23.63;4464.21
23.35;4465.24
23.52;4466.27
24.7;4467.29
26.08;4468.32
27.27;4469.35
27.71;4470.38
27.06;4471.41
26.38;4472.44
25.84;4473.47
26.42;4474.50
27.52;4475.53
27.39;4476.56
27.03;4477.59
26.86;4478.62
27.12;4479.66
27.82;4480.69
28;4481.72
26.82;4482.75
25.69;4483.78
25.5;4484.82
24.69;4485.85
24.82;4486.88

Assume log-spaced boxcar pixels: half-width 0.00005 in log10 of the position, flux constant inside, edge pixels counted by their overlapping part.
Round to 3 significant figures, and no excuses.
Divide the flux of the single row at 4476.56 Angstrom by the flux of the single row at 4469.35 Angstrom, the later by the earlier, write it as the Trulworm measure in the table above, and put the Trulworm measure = 1.00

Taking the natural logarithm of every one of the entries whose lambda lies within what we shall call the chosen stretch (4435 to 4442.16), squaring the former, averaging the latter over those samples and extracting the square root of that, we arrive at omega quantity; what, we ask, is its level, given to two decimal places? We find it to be 3.16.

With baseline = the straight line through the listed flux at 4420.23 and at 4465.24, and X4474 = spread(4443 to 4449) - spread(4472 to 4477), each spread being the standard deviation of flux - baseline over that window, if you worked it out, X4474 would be 0.6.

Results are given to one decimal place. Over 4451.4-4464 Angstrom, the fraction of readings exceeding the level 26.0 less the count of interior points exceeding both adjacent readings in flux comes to -1.8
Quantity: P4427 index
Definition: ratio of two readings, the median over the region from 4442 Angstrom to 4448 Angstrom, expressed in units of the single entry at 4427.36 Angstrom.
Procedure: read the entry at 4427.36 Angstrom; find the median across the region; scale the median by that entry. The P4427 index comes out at 0.94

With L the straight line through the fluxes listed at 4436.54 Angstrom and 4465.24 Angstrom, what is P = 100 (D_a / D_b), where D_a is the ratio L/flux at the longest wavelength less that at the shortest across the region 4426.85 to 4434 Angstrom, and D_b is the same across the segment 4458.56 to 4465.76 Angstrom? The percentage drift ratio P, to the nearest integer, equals -133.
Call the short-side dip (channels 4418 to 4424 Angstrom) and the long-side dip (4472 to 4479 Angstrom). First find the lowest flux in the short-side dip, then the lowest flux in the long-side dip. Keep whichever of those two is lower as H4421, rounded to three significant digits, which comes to 23.0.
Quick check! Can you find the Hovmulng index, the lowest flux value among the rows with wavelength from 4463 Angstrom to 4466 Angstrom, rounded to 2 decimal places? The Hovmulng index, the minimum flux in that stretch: 23.35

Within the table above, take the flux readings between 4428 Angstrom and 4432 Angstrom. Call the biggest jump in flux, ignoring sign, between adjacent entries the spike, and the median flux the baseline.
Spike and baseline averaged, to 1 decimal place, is 14.4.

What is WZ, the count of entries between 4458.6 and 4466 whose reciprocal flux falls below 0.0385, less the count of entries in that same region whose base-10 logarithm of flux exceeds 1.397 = 0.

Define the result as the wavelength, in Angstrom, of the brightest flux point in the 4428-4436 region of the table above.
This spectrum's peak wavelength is 4432.46 Angstrom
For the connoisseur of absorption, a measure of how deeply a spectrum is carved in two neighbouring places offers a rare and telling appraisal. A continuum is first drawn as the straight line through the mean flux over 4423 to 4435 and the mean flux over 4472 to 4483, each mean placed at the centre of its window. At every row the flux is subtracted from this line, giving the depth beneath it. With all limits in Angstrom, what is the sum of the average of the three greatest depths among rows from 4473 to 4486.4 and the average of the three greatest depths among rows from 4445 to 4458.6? 5.9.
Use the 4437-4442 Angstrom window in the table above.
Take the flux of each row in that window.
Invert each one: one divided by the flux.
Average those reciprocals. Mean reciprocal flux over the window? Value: 0.0415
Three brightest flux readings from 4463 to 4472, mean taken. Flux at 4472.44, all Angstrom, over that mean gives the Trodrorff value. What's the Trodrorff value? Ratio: 0.96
